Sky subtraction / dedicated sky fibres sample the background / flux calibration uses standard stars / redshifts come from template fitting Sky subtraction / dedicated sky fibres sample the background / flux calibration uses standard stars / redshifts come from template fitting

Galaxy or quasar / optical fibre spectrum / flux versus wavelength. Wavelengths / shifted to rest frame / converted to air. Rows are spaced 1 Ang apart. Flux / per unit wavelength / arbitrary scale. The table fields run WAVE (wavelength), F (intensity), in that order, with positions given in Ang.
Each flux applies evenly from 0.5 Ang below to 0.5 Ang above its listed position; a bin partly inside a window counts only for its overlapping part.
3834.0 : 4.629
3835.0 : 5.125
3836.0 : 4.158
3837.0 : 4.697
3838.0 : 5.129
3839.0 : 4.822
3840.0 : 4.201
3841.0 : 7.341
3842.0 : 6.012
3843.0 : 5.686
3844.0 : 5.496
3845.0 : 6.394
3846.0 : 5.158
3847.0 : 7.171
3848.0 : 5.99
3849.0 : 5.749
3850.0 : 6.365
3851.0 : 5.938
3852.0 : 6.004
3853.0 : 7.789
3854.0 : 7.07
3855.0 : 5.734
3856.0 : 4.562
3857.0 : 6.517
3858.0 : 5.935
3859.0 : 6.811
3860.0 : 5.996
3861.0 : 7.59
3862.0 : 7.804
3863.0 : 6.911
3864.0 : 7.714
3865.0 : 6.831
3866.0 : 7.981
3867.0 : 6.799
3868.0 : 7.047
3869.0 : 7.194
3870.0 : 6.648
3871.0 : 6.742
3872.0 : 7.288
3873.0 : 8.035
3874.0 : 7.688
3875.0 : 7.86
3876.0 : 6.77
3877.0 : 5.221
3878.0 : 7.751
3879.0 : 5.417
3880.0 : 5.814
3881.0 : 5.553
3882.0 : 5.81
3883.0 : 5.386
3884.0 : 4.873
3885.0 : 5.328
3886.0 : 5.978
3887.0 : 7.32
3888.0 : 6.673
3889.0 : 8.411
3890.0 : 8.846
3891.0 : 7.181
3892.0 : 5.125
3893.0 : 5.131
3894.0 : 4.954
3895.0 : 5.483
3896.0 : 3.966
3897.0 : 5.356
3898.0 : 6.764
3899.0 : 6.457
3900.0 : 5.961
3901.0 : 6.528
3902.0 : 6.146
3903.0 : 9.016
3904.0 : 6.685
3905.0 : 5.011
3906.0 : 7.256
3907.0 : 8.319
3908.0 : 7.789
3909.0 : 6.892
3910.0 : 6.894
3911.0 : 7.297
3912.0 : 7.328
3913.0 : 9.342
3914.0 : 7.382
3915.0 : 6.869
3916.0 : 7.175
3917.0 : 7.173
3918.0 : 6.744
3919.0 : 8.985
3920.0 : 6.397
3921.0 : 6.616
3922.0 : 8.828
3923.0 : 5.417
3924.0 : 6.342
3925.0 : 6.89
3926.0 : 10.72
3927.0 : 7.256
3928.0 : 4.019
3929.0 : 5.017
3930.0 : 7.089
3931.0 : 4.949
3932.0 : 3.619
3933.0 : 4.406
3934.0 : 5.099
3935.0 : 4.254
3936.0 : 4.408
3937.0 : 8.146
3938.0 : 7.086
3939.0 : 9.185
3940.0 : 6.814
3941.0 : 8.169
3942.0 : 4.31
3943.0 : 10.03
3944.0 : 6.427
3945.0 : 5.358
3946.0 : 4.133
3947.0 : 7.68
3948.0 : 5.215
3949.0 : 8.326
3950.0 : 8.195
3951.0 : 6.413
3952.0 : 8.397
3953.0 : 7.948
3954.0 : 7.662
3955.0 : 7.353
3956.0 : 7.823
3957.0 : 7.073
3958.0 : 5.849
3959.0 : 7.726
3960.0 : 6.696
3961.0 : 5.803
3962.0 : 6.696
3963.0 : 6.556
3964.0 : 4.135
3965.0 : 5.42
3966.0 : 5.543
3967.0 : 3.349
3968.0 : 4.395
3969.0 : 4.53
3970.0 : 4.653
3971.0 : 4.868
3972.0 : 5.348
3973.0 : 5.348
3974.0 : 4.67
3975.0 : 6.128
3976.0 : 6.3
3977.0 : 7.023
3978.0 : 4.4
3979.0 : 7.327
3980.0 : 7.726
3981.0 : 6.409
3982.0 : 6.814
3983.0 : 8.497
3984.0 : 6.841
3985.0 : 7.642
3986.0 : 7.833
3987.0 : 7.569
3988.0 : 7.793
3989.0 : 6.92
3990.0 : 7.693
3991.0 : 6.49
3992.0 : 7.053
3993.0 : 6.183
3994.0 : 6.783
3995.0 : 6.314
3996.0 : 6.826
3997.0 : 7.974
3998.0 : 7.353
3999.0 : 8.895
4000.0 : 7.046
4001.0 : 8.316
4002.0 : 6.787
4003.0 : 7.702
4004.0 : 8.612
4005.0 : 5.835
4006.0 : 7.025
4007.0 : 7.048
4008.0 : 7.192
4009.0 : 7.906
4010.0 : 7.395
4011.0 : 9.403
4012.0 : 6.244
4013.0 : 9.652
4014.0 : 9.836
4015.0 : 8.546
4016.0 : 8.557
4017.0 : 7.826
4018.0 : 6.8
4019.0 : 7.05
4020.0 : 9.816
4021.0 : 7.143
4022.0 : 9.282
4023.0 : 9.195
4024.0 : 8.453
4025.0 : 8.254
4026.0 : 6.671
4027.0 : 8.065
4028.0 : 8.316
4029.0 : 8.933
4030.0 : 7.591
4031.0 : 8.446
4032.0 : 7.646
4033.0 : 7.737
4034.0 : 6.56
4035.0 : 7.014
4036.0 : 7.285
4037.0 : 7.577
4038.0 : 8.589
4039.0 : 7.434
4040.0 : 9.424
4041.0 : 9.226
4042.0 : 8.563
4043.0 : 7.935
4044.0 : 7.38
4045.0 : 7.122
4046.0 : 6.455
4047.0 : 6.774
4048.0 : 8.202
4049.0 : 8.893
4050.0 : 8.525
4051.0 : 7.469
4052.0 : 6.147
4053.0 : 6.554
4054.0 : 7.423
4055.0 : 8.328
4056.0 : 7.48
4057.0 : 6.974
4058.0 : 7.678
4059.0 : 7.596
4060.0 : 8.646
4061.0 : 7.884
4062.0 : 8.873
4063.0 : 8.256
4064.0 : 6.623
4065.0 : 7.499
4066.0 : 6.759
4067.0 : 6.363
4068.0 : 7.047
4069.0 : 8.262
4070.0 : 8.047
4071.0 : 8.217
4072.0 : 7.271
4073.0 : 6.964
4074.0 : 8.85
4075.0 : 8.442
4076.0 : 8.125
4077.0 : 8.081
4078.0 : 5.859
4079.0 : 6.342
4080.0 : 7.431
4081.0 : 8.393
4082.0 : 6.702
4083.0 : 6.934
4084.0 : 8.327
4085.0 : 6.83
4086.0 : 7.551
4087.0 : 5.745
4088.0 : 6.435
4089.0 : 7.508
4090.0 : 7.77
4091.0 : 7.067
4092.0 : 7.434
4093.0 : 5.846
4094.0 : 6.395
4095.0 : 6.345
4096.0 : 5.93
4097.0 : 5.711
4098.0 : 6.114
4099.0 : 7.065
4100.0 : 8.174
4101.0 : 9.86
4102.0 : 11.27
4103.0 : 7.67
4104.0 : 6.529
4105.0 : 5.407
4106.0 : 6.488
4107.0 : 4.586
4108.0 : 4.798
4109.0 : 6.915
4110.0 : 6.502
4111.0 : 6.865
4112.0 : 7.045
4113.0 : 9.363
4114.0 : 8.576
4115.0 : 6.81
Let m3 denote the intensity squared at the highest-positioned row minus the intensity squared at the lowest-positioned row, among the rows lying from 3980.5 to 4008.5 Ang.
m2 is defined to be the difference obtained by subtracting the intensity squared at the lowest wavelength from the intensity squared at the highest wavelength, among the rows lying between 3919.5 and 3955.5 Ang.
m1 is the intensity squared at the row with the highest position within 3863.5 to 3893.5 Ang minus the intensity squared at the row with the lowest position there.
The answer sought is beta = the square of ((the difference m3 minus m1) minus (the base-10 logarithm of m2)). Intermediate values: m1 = -33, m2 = 13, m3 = 11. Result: 1824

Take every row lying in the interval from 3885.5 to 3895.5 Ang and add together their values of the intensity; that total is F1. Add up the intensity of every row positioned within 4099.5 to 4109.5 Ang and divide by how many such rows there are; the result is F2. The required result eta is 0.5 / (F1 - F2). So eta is 0.0086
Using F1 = 65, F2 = 7.2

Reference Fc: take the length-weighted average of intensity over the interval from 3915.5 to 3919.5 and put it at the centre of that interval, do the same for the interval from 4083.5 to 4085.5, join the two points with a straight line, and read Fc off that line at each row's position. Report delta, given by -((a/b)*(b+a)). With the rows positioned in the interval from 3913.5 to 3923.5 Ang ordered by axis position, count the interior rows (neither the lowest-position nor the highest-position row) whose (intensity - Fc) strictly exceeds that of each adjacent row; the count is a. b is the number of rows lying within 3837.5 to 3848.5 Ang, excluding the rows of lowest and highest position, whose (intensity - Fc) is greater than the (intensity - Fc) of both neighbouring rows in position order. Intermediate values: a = 3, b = 3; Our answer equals -6.0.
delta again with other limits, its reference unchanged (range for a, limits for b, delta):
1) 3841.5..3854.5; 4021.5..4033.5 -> -12.0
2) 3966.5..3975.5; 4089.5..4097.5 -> -1.5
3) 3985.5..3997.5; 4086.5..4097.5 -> -9.3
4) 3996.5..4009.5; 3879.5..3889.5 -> -7.5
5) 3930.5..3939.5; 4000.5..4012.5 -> -3.3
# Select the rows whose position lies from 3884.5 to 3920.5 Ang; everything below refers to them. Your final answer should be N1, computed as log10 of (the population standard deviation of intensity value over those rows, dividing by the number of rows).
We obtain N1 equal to 0.10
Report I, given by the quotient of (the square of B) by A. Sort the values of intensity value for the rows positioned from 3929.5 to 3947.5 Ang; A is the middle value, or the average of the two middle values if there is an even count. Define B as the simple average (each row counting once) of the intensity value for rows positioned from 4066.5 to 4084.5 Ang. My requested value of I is 9.6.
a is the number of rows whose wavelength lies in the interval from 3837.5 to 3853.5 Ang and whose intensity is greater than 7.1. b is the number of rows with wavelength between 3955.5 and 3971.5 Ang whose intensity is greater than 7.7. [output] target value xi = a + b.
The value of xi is 5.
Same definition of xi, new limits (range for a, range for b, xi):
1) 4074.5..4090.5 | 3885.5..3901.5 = 11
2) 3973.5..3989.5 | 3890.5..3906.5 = 8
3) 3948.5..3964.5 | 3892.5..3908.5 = 11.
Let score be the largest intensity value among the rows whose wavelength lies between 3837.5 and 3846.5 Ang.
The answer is 7.341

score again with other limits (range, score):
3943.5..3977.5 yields 8.397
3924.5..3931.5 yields 10.72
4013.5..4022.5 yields 9.836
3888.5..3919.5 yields 9.342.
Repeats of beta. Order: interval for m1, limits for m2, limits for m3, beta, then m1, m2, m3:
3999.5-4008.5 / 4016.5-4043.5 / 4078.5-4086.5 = 210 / 2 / 2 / 17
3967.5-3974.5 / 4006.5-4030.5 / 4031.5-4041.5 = 541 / 2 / 8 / 27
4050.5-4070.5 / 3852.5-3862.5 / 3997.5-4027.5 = 7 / 9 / 0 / 11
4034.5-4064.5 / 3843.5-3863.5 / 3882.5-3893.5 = 2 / -5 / 18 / -3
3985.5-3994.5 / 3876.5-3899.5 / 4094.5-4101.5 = 5062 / -15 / 14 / 57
